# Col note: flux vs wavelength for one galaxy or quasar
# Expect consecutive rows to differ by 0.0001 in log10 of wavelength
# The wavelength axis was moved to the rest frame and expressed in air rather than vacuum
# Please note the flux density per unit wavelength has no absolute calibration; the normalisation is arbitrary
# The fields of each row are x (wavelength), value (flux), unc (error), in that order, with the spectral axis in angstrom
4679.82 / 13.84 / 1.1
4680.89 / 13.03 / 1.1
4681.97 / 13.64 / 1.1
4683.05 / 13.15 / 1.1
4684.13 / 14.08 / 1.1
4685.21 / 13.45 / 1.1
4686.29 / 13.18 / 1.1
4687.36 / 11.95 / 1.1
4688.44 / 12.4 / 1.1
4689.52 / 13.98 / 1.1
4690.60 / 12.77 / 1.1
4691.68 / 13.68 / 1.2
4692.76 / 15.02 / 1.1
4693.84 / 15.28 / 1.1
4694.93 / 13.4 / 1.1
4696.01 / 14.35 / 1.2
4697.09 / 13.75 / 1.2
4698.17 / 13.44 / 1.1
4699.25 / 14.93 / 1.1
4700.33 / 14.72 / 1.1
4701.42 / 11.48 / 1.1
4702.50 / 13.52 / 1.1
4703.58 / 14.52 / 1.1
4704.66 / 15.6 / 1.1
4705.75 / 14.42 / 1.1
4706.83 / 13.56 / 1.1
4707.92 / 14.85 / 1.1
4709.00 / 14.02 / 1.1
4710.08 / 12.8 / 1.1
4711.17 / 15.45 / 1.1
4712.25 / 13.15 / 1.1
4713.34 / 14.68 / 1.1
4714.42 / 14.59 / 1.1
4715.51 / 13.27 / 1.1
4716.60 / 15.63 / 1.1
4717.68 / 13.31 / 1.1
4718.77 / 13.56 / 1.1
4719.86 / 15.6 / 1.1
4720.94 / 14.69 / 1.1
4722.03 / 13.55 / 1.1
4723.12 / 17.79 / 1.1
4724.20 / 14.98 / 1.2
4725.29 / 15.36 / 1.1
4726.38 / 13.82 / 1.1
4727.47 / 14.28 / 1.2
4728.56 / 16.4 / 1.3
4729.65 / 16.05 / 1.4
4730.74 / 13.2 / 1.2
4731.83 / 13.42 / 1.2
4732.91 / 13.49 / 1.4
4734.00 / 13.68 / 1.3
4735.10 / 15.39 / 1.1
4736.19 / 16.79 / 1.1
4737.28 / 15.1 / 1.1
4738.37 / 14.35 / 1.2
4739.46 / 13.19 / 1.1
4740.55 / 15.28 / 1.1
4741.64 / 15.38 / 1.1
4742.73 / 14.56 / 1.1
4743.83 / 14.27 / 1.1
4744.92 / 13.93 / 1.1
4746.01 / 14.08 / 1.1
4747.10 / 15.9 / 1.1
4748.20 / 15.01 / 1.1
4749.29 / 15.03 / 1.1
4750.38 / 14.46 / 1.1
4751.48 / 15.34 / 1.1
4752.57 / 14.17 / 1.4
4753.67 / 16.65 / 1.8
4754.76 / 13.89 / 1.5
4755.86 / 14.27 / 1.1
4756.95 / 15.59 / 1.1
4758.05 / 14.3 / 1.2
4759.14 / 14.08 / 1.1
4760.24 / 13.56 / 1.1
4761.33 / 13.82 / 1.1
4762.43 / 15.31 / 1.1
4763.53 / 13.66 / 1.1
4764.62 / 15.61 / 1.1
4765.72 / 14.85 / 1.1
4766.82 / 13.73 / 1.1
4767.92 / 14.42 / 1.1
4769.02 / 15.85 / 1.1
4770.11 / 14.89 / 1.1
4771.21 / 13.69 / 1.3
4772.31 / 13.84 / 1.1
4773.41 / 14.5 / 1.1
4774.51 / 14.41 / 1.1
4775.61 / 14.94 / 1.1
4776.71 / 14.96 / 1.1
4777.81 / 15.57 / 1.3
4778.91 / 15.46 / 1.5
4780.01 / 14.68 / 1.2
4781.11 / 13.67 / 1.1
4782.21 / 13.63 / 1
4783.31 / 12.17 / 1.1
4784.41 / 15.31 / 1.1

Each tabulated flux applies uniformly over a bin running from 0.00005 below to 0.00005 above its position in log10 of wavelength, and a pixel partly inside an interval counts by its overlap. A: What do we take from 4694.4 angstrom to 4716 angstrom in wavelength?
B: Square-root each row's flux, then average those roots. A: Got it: 3.74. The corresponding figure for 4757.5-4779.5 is 3.82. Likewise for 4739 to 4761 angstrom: 3.83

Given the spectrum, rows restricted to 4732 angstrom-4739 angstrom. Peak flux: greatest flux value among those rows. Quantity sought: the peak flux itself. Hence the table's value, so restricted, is 16.79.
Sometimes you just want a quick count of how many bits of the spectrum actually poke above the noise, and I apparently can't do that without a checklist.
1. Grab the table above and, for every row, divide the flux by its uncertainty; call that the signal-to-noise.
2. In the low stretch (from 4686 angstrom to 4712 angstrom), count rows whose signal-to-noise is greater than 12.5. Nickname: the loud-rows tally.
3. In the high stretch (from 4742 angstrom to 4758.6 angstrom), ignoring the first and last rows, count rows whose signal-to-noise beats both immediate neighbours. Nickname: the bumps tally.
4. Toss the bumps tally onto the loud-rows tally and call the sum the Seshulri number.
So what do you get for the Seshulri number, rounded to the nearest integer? 15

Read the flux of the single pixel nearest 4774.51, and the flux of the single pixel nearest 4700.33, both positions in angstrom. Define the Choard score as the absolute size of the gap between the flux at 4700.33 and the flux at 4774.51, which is 0.3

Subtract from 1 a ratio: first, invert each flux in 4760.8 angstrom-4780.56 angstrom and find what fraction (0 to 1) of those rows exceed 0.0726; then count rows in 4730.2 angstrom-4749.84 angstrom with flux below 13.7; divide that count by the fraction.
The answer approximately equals -29.0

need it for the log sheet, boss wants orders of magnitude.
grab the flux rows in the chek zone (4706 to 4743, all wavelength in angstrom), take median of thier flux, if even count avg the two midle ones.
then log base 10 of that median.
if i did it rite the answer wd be 1.16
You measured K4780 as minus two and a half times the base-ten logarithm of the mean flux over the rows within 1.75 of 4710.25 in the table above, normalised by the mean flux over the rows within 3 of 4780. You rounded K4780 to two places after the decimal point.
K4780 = 0.04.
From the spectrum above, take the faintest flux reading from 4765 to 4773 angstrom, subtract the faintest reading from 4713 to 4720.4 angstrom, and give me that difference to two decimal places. 0.42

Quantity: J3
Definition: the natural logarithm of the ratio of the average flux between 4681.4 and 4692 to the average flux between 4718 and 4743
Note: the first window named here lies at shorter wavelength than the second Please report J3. -0.111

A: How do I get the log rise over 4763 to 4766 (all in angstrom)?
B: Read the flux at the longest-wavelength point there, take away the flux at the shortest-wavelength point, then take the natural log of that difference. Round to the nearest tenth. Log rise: 0.2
